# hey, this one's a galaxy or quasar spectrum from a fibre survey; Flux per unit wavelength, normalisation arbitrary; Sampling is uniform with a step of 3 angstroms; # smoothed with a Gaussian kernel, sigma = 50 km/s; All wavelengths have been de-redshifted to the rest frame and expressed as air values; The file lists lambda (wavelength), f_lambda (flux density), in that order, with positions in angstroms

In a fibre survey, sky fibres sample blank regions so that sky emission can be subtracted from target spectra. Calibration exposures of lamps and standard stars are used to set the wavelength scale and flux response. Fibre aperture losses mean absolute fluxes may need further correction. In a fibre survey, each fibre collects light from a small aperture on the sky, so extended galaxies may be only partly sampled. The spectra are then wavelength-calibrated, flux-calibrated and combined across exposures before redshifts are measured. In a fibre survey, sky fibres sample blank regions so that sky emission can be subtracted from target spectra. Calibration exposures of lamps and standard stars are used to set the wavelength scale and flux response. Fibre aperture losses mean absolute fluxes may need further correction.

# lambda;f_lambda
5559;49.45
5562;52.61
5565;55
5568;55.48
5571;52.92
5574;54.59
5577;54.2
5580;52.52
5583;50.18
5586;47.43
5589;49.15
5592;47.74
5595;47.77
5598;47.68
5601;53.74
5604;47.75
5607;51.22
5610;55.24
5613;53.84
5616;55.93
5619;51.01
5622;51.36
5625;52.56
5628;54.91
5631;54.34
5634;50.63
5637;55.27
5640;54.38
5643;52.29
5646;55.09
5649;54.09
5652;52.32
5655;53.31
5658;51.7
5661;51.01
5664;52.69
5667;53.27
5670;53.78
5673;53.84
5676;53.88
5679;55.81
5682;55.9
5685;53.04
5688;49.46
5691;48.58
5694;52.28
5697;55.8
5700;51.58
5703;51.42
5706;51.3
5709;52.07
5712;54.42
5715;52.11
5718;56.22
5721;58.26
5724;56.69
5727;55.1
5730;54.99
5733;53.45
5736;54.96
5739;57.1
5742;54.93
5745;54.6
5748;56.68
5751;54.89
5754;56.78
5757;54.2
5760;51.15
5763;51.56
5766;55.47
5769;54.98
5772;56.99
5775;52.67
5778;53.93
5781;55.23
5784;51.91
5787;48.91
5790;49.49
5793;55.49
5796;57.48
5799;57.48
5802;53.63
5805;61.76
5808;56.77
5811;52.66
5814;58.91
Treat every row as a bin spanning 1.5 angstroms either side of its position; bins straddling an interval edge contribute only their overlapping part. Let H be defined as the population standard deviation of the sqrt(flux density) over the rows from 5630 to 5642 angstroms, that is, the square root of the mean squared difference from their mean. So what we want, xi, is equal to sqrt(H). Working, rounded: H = 0.123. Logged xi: 0.351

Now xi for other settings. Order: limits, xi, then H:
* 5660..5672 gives 0.268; 0.072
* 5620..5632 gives 0.311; 0.097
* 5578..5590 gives 0.361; 0.130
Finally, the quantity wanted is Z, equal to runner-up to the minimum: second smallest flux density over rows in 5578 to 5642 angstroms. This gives 47.68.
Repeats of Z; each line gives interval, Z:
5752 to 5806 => 49.49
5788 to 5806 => 53.63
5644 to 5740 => 49.46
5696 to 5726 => 51.42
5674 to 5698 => 49.46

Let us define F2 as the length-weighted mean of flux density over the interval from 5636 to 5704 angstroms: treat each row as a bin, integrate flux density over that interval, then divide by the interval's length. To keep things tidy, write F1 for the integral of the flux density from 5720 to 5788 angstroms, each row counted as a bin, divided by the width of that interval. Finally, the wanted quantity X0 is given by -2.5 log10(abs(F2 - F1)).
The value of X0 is -0.5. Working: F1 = 54.6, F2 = 53.1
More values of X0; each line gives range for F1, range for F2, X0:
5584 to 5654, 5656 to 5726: -0.3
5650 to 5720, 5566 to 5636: 0.0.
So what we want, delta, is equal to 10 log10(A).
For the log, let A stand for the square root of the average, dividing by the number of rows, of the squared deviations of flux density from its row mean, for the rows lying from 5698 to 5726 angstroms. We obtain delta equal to 4.0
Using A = 2.52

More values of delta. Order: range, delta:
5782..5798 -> 5.2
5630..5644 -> 2.3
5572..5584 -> 2.4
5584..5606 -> 3.2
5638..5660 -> 0.7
